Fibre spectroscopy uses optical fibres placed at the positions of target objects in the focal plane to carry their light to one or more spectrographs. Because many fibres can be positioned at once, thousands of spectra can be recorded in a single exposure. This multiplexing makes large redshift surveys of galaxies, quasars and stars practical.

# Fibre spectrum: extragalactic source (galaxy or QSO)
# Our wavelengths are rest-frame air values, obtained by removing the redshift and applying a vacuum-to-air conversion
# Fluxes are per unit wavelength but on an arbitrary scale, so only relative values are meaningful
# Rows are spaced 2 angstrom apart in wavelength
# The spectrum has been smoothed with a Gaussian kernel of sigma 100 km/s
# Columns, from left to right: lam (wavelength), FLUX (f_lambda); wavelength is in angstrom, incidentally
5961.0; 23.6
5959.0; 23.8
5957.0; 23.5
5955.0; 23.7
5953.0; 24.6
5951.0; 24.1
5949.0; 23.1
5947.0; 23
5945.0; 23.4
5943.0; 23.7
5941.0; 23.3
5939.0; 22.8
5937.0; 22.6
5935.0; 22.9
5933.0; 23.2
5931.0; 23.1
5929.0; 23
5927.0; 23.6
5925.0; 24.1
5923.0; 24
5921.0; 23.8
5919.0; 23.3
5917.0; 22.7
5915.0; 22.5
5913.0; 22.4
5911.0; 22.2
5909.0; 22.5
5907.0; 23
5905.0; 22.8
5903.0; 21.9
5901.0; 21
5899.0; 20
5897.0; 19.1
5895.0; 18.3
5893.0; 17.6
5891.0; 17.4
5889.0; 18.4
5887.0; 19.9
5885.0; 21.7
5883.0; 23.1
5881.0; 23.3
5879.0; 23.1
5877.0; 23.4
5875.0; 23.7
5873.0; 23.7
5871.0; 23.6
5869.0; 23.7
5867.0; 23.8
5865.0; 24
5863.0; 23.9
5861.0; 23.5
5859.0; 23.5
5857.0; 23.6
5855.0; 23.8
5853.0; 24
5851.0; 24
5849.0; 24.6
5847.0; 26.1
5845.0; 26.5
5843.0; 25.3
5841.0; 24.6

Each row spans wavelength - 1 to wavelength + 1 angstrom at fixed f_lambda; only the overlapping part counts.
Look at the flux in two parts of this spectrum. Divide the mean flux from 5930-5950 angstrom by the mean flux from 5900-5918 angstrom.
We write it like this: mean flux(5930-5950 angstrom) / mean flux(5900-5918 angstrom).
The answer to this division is 1.03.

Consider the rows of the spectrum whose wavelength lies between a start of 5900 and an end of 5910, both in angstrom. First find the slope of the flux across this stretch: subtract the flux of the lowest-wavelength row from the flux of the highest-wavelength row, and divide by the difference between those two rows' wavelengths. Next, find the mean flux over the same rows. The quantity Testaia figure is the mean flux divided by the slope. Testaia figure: 119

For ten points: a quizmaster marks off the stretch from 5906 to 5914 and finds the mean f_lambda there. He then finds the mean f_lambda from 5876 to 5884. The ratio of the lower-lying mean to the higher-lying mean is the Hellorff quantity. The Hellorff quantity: 1.03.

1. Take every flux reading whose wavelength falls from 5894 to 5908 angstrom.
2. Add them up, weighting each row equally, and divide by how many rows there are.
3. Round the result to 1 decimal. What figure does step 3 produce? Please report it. 20.9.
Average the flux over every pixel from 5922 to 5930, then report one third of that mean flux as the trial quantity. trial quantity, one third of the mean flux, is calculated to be 7.89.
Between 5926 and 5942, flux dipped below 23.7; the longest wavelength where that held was 5941.0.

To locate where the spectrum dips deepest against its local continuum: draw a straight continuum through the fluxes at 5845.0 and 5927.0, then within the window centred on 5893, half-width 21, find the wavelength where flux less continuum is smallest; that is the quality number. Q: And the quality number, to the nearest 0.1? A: 5891.0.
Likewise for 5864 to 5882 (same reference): 5879.0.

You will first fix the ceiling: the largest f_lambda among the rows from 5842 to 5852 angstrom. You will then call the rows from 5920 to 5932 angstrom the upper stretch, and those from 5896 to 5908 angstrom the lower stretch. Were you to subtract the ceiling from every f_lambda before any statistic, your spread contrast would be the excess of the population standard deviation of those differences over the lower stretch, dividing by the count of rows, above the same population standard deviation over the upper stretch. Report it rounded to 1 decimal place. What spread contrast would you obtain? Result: 1.0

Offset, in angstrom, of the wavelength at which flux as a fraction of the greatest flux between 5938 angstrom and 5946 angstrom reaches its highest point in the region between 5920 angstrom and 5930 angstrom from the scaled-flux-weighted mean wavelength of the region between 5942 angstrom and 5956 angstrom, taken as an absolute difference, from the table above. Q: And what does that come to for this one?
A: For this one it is 24.0 angstrom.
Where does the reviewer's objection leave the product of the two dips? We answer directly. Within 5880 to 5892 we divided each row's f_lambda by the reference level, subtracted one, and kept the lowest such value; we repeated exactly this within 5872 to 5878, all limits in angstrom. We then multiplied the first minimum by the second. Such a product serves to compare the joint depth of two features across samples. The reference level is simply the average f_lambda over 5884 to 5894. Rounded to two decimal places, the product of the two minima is -0.02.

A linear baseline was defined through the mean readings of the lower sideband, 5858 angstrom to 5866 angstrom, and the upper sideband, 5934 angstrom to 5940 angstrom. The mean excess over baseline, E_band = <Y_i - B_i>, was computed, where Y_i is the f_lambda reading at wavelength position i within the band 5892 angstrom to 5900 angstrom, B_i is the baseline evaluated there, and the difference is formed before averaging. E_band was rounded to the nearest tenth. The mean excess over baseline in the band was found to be -4.5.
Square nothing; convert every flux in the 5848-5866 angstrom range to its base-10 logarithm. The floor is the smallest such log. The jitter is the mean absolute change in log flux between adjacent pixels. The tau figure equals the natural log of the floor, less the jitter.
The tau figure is 0.31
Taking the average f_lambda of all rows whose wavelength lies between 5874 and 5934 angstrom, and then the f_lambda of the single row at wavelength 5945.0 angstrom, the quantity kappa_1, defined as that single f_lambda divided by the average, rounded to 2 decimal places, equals 1.07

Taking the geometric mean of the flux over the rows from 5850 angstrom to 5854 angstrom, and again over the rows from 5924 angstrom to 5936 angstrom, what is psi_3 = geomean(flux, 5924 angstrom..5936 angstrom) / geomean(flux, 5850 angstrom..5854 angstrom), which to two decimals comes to 0.97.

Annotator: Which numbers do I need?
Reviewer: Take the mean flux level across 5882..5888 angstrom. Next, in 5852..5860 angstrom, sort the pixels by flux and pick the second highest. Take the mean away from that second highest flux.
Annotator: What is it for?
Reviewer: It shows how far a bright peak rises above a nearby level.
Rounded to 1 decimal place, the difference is 2.2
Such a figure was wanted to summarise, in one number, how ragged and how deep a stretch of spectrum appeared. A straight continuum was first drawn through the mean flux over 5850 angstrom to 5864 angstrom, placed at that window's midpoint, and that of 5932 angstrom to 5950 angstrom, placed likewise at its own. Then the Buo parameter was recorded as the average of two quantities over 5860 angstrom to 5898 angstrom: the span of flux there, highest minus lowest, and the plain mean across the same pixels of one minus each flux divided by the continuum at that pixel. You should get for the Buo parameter 3.3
